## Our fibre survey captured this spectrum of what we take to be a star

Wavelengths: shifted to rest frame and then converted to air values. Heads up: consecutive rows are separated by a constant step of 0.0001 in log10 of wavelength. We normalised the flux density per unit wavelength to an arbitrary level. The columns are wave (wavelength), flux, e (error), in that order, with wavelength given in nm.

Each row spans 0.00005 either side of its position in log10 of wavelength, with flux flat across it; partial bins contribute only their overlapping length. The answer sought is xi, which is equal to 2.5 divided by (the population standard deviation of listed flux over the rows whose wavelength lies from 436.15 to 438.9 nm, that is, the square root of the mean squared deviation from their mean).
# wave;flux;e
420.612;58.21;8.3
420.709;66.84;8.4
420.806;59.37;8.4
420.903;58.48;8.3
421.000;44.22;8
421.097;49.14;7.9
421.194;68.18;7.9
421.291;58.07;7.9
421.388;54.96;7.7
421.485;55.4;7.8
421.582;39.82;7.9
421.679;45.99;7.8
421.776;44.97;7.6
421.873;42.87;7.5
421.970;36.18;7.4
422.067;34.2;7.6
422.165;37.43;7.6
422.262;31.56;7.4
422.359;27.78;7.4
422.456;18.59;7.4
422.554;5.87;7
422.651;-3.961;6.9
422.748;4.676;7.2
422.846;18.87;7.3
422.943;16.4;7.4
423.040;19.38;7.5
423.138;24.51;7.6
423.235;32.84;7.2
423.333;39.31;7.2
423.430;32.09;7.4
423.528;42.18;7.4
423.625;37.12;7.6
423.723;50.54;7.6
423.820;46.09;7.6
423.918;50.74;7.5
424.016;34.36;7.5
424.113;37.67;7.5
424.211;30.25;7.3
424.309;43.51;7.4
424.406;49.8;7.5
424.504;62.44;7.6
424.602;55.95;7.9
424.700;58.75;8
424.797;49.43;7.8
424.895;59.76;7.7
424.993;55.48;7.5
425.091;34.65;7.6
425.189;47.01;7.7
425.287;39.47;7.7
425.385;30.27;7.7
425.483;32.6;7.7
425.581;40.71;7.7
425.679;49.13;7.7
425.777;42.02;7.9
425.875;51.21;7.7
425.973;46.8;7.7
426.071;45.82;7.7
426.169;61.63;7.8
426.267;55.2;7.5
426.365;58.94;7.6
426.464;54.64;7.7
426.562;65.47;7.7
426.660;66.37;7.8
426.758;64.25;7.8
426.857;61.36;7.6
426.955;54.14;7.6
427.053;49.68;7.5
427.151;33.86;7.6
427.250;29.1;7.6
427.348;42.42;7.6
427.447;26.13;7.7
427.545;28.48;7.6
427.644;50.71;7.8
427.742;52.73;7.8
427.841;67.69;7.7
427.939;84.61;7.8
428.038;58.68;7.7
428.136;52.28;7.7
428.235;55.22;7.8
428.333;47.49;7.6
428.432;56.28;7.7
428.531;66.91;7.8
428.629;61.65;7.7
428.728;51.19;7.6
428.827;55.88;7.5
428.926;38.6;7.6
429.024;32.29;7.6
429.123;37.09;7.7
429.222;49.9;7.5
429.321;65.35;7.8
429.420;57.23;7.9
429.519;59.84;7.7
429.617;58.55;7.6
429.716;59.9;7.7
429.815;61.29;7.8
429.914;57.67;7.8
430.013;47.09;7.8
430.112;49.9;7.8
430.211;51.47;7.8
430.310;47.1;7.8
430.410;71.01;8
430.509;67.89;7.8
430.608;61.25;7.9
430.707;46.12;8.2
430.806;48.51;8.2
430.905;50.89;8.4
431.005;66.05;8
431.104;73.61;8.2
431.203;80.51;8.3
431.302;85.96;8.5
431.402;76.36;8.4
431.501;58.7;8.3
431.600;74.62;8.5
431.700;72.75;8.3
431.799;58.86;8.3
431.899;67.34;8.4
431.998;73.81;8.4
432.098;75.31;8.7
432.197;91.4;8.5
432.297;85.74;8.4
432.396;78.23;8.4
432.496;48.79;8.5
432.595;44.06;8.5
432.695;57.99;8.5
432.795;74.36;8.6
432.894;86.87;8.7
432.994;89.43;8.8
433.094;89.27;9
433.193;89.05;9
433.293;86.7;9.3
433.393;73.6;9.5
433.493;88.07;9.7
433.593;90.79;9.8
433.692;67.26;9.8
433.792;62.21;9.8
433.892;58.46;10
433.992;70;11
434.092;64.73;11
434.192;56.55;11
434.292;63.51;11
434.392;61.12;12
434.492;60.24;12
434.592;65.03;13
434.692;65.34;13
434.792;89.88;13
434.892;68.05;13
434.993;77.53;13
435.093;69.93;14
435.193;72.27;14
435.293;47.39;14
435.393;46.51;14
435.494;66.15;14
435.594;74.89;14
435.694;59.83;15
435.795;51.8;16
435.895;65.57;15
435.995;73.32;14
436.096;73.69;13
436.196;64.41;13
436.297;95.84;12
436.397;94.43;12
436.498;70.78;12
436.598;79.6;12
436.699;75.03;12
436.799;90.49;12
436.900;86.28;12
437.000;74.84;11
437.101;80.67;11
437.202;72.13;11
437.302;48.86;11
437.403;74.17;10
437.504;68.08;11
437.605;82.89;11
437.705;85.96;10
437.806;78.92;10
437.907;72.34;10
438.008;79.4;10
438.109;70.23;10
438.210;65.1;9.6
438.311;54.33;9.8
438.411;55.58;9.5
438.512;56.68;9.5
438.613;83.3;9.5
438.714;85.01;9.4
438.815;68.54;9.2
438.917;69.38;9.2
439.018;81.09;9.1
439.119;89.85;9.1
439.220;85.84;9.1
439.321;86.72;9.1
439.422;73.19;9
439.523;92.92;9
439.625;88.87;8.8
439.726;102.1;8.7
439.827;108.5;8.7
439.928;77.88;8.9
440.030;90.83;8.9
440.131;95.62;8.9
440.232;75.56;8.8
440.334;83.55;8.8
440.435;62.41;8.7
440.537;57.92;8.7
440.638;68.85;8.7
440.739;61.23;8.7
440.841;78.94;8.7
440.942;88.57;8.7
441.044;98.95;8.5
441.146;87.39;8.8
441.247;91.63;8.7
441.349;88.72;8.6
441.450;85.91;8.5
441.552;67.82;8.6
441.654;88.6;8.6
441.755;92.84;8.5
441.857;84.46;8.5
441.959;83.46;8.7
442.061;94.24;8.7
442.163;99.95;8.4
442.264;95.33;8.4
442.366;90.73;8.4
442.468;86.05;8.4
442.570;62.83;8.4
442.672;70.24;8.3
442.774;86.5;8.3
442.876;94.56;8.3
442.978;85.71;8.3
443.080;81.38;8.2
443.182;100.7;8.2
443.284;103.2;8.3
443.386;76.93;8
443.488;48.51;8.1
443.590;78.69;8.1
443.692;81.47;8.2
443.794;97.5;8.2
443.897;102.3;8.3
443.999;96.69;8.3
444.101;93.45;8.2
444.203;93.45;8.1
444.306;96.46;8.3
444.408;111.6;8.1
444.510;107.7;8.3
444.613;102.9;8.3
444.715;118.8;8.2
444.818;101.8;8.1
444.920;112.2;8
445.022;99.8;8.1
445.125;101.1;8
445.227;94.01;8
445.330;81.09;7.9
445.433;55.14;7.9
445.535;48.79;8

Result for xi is 0.211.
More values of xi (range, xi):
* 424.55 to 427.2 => 0.244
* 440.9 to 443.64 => 0.208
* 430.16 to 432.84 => 0.188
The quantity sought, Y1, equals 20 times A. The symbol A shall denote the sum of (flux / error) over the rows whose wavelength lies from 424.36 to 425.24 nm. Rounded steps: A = 61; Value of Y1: 1229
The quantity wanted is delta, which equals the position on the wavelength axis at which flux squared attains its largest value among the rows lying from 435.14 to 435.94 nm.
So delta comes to 435.594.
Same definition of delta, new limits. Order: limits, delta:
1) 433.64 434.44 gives 433.992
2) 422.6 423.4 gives 423.333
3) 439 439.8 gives 439.726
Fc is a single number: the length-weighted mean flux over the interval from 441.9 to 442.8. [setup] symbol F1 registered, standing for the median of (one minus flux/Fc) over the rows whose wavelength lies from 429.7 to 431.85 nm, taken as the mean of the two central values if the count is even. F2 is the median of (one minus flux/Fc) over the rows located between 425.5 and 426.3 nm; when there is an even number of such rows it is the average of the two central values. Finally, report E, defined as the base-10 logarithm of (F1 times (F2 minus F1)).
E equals -1.4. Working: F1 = 0.29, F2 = 0.438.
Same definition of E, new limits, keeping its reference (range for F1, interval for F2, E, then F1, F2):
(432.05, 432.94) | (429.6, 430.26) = -1.6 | 0.12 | 0.325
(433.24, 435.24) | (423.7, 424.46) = -1.3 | 0.21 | 0.475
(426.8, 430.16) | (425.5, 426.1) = -1.5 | 0.37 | 0.458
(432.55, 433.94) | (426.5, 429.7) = -1.8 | 0.06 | 0.360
